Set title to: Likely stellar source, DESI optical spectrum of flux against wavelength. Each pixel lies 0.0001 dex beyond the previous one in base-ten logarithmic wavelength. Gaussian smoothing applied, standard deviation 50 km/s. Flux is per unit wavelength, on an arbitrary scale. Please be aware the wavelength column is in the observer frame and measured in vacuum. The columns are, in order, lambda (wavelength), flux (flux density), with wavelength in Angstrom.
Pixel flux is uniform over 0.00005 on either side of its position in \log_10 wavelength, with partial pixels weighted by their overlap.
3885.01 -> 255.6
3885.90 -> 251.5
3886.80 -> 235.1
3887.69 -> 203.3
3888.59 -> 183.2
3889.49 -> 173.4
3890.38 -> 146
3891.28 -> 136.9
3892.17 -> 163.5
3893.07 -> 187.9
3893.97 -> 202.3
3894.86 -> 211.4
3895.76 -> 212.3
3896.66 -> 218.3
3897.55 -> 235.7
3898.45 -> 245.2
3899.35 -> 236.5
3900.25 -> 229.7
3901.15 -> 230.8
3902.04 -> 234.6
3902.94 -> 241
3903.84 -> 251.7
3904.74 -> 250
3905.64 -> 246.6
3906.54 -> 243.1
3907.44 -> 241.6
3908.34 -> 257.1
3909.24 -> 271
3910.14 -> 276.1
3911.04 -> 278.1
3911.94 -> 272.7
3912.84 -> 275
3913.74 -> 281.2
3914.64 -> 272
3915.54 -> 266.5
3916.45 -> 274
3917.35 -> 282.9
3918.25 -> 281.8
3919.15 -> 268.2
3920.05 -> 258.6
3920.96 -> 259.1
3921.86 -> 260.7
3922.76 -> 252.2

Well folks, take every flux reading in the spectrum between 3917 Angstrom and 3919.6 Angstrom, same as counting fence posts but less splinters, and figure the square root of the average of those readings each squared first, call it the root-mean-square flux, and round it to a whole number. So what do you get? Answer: 278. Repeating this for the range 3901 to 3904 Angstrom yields 240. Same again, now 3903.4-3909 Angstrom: 248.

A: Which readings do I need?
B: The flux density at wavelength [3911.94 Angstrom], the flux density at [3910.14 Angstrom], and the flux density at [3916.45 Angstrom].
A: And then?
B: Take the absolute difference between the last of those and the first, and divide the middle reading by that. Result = 212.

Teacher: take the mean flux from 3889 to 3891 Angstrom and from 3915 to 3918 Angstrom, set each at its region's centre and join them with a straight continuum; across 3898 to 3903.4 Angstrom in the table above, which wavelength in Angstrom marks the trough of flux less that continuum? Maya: 3902.04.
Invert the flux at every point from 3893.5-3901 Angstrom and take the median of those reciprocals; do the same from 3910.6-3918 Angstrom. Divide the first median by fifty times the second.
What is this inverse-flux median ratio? 0.0245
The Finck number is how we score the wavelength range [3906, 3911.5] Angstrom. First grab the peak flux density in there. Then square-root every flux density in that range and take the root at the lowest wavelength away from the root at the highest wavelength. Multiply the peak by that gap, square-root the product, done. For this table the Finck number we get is 17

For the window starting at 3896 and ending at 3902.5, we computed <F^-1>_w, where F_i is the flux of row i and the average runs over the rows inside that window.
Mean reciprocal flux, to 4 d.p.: 0.0043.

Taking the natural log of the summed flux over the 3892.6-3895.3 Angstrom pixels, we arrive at 6.40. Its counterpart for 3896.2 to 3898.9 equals 6.55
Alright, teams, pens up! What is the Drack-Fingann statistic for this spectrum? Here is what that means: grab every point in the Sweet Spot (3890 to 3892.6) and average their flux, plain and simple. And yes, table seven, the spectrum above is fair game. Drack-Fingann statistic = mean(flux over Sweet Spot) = 149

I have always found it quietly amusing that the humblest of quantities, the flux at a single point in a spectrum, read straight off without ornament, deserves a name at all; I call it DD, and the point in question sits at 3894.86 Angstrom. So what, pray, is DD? 211.4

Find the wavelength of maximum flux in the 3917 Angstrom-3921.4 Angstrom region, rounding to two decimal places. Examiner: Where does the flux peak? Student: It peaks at 3917.35 Angstrom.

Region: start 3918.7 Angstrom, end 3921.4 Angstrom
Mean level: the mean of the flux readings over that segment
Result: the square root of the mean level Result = 16.2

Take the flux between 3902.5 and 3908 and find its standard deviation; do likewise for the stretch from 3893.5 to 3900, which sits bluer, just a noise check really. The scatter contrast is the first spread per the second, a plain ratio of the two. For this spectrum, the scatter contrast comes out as 0.28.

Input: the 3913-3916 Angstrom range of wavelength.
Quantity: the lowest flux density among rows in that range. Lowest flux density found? 266.5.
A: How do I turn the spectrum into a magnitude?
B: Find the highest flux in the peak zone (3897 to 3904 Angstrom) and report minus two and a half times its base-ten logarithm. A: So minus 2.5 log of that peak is -6.00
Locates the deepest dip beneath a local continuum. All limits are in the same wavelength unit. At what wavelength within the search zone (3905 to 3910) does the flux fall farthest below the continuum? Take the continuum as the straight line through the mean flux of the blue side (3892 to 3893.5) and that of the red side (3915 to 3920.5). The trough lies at 3907.44 Angstrom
